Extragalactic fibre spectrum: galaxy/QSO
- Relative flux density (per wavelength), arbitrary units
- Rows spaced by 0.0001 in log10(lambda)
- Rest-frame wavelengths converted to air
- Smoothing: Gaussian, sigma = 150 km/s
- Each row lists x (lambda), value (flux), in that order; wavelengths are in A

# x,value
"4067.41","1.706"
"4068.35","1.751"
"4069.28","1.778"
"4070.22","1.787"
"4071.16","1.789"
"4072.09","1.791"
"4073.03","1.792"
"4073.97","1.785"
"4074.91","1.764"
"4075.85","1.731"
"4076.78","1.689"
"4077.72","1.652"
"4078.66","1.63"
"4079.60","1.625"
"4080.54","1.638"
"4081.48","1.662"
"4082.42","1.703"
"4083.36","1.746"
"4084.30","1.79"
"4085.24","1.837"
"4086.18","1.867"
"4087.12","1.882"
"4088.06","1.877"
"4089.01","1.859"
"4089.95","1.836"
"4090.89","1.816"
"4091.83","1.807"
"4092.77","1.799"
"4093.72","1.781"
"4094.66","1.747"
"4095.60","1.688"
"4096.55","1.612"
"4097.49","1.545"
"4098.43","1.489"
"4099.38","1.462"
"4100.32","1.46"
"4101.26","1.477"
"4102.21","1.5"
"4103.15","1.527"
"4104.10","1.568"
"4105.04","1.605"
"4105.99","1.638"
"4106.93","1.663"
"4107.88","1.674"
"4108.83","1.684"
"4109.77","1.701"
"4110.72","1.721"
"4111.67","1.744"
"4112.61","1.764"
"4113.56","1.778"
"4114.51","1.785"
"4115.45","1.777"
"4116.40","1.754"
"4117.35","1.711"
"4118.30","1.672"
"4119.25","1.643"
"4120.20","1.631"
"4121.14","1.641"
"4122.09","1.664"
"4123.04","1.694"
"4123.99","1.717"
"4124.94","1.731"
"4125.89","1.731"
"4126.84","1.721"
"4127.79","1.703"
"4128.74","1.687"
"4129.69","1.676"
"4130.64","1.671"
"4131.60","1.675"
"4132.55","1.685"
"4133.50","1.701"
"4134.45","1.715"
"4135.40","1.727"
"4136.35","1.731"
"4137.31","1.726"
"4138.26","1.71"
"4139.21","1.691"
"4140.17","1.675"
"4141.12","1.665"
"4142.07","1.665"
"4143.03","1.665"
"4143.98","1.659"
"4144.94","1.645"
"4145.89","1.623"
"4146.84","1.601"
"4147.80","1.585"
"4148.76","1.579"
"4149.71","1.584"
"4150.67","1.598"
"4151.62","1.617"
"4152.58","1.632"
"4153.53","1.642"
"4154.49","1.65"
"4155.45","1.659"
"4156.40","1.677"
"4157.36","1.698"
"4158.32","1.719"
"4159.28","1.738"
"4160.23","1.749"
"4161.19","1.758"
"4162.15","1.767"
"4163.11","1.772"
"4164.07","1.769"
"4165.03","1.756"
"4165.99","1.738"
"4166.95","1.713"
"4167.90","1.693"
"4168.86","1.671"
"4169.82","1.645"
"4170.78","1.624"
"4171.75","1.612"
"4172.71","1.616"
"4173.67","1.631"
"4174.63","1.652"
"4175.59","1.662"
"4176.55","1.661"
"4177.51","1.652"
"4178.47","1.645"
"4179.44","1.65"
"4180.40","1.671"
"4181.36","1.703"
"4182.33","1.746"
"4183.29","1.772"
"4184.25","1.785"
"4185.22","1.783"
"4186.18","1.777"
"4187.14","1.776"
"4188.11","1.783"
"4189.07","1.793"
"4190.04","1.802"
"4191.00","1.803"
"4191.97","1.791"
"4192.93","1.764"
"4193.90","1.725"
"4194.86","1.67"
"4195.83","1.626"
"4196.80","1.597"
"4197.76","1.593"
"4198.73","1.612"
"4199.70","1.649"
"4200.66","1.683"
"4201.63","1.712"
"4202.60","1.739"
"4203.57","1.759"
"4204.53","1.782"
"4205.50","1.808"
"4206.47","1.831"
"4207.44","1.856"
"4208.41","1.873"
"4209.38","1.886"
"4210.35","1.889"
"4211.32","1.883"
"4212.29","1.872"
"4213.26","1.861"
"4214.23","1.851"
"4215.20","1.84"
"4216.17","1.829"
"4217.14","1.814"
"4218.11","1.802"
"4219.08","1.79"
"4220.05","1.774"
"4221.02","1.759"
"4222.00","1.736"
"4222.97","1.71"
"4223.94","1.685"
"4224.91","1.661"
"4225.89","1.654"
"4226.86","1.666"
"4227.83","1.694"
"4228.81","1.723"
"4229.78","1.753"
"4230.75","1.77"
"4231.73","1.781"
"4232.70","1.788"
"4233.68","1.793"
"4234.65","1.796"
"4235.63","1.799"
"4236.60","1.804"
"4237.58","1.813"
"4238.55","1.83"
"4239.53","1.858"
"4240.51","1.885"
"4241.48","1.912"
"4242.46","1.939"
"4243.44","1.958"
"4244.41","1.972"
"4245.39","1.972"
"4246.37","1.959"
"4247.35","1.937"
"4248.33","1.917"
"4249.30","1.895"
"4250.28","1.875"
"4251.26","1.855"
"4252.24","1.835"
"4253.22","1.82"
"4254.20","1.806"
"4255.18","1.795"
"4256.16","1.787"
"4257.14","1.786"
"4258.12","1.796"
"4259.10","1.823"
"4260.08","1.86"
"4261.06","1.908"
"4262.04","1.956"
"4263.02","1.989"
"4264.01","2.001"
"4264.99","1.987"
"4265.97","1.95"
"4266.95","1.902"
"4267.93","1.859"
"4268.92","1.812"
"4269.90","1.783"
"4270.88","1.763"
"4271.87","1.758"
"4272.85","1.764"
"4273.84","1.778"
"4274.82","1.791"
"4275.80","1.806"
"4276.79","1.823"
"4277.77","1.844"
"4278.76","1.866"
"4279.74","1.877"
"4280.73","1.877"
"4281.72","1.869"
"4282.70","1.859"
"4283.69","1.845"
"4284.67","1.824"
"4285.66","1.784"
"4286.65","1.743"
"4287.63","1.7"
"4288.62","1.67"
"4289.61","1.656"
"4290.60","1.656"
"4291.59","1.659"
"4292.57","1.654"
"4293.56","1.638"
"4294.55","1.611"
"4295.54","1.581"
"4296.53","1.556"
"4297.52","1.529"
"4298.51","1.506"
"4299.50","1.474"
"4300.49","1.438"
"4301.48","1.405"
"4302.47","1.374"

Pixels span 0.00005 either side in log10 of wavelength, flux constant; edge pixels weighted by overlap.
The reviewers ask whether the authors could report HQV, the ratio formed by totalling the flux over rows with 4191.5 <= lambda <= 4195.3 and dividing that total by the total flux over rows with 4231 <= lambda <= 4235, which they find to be 0.97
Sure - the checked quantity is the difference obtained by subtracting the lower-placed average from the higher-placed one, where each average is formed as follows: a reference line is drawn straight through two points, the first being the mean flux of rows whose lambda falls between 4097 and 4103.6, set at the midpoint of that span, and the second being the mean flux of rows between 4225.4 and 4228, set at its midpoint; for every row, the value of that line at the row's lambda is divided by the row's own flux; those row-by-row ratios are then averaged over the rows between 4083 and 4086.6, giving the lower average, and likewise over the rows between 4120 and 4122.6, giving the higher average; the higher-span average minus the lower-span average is 0.11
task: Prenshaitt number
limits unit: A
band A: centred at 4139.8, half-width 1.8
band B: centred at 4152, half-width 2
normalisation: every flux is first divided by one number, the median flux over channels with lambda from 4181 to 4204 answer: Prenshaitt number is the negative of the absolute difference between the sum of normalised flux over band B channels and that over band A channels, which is -0.14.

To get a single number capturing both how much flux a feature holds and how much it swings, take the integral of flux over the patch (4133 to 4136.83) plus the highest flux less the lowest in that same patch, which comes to 6.6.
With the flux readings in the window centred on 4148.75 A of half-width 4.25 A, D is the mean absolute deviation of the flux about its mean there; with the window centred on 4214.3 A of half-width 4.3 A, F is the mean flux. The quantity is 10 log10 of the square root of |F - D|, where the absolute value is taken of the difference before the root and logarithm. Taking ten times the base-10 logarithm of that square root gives 1.31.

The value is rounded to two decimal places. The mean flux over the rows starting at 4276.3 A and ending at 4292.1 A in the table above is 1.78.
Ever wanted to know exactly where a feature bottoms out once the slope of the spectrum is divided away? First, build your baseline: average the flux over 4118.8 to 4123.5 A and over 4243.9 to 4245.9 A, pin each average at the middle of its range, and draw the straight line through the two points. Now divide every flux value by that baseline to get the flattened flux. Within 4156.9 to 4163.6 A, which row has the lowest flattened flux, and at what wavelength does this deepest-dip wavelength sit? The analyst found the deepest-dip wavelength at 4157.36 A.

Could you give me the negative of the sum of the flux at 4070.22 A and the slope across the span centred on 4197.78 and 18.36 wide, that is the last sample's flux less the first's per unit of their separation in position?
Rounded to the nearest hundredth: -1.79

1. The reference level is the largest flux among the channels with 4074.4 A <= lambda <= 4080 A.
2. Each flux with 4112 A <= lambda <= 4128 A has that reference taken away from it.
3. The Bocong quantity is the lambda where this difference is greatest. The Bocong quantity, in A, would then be 4114.51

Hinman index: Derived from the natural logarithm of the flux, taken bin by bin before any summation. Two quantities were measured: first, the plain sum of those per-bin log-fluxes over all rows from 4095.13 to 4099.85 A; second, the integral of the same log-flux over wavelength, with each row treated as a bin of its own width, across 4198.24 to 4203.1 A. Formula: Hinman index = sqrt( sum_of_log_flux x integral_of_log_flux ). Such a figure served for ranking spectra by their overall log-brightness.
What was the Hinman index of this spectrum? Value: 2.4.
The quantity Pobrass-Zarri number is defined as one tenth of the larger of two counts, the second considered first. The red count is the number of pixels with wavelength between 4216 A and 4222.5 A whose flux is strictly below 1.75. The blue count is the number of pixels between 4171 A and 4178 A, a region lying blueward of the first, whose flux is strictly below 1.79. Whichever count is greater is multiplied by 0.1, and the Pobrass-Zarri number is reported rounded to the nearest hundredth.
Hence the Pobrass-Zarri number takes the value 0.70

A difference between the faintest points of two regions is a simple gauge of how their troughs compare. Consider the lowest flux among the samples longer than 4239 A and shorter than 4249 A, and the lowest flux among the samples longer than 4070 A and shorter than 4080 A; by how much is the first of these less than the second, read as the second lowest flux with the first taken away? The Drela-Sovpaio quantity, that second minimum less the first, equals -0.23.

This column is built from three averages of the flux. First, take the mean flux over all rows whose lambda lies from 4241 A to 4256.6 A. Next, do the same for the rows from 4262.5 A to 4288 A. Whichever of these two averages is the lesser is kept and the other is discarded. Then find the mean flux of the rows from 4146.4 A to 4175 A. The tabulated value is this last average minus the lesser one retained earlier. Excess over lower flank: -0.17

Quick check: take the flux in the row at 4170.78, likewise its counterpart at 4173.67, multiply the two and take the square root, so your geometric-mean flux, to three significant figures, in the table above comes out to 1.63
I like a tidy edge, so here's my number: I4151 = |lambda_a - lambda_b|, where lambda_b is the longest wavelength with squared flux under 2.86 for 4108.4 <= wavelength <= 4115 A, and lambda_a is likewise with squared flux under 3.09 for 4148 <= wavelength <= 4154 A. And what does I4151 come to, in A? 44.7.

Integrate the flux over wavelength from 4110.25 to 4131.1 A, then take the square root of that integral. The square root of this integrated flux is 5.97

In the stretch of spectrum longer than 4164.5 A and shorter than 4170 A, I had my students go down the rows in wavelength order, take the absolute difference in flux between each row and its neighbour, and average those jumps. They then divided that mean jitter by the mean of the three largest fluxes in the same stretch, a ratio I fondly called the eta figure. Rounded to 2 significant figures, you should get 0.013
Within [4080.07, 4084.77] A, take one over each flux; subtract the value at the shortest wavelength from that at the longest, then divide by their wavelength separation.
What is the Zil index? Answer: -0.014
